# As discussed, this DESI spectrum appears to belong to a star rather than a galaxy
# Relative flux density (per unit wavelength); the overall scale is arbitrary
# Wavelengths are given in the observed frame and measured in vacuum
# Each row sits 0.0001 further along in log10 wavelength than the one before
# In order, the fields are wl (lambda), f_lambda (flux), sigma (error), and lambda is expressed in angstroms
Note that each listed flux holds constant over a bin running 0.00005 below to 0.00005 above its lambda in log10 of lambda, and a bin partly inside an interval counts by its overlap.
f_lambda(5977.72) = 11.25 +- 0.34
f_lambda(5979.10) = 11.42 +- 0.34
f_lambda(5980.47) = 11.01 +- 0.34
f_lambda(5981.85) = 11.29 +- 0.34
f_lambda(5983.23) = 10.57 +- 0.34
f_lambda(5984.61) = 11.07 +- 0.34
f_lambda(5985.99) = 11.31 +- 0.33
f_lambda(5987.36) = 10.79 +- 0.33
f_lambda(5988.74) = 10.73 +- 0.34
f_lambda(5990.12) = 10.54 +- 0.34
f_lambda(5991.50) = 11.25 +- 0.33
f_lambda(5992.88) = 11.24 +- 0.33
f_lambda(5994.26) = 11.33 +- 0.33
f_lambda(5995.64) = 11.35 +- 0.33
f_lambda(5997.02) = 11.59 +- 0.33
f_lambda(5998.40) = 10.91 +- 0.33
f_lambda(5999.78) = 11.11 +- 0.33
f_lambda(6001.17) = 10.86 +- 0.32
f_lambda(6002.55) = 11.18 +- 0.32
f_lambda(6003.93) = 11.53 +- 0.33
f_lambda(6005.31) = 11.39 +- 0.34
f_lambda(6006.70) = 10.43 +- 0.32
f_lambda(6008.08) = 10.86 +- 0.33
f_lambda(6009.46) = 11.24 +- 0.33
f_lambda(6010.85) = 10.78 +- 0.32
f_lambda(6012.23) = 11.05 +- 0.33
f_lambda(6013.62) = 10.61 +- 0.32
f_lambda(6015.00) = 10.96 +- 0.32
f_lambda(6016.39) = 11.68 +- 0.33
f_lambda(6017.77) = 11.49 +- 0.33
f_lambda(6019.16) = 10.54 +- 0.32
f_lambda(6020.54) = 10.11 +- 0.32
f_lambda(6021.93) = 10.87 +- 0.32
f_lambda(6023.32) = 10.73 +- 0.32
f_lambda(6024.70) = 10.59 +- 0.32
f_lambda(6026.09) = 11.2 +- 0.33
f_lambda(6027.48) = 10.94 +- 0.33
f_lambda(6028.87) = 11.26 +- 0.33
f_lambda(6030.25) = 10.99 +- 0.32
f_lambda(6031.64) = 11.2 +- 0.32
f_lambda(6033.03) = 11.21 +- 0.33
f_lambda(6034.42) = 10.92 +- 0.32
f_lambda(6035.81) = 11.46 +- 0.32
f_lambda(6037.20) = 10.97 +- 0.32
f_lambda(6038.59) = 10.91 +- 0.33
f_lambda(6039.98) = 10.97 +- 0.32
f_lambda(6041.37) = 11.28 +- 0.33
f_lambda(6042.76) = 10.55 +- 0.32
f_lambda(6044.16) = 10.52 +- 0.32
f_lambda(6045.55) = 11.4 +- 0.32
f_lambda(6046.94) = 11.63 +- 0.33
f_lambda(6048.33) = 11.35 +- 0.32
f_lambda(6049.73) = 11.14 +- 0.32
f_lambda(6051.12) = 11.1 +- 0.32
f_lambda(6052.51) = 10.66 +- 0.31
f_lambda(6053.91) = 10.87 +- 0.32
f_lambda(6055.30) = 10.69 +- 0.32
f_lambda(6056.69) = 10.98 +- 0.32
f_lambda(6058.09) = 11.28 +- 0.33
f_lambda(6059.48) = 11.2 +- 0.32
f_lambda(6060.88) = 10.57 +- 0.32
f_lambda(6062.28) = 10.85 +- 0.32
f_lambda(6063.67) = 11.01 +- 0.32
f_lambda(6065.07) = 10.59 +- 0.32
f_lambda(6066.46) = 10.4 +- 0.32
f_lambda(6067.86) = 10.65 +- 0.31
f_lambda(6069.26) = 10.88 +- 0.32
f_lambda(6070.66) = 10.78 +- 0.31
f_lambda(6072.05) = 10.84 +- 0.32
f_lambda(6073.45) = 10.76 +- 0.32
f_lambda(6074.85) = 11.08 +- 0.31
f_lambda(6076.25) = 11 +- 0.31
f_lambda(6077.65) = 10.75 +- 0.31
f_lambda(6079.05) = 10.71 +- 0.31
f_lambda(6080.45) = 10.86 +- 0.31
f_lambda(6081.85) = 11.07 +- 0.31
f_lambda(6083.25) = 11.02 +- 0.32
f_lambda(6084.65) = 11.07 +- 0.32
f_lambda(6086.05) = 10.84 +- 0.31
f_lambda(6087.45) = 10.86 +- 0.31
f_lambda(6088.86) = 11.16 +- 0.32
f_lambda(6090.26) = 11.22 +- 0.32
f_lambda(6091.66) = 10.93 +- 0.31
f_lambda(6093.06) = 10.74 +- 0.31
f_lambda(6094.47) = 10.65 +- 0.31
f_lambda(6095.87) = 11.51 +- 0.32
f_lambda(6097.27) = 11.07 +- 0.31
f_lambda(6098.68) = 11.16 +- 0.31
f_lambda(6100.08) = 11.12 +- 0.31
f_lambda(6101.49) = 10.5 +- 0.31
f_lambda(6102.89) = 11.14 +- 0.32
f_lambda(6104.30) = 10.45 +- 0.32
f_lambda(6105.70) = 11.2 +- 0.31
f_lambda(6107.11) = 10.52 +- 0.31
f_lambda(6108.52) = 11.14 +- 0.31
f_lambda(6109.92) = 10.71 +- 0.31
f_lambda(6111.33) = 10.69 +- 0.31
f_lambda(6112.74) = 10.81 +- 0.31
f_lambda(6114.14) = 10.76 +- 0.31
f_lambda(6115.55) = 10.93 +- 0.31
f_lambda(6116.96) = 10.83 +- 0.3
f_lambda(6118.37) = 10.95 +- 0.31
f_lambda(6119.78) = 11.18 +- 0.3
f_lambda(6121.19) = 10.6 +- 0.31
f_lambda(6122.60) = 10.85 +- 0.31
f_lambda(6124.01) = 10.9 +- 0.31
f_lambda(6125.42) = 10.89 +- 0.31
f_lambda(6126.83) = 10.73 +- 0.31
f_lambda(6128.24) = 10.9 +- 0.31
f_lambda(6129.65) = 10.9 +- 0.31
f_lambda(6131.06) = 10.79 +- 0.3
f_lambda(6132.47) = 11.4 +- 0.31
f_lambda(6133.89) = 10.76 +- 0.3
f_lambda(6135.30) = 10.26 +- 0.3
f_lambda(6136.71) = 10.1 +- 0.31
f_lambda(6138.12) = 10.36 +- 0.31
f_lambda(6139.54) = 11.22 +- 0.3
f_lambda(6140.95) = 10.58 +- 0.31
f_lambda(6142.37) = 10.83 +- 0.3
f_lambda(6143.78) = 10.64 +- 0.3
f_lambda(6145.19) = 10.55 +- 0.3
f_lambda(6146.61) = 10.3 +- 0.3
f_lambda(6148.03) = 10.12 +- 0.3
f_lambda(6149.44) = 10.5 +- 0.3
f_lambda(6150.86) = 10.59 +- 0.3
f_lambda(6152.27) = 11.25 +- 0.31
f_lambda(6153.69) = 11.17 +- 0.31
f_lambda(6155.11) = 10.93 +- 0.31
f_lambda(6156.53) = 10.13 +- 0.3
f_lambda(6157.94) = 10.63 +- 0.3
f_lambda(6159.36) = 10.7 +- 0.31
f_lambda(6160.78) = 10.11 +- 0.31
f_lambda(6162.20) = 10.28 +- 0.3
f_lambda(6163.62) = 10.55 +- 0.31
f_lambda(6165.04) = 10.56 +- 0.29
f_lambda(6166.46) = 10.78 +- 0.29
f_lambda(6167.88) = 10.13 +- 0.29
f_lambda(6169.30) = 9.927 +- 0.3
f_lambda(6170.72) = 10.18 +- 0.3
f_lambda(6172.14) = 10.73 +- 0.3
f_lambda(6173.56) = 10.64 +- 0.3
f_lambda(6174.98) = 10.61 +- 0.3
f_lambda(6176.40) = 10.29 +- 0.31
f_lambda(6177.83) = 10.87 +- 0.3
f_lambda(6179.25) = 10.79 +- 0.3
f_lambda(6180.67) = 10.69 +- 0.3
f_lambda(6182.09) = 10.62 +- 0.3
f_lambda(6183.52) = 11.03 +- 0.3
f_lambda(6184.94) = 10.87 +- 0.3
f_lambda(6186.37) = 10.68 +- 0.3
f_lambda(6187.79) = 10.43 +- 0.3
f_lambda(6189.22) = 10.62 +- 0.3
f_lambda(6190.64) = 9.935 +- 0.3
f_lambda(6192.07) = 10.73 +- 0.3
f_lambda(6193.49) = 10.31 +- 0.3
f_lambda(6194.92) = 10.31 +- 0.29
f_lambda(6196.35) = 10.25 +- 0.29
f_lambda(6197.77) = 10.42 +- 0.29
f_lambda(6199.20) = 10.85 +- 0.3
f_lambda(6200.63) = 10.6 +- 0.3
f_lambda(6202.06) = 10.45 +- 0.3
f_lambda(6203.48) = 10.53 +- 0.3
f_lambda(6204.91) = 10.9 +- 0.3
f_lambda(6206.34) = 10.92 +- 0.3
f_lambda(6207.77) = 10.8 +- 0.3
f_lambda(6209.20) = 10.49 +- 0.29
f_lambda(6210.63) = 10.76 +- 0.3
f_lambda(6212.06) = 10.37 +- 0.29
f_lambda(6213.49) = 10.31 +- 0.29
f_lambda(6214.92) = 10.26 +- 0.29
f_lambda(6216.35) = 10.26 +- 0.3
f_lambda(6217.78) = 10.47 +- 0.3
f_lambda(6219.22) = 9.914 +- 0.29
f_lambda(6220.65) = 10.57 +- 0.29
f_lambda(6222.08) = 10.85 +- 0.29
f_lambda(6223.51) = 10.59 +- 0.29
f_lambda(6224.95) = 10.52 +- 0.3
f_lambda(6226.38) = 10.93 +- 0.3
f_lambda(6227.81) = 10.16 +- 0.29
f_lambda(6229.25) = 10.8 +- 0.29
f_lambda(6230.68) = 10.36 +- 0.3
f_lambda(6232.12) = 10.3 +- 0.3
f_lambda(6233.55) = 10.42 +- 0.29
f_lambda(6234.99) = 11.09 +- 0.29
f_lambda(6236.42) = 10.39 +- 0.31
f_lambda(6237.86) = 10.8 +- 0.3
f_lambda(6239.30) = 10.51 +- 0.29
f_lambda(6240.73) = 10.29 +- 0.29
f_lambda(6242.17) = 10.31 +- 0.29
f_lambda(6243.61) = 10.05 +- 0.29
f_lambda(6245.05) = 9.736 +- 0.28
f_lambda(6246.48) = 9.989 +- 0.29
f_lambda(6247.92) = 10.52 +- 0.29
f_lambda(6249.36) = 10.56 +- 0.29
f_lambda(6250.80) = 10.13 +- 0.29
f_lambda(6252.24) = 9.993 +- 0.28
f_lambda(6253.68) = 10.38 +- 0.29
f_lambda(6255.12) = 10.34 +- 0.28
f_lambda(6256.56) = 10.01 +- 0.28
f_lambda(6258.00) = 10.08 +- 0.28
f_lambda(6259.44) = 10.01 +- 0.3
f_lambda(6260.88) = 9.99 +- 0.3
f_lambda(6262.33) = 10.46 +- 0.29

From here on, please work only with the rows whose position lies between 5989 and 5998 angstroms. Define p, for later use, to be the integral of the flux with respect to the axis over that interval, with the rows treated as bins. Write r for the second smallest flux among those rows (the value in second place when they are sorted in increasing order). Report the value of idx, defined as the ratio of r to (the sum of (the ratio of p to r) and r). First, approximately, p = 101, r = 11.24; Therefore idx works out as 0.557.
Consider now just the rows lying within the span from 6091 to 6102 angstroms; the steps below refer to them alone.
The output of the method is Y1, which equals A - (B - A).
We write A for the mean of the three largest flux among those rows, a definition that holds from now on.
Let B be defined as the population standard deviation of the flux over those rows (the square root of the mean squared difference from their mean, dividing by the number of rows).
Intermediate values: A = 11.3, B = 0.30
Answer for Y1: 22.2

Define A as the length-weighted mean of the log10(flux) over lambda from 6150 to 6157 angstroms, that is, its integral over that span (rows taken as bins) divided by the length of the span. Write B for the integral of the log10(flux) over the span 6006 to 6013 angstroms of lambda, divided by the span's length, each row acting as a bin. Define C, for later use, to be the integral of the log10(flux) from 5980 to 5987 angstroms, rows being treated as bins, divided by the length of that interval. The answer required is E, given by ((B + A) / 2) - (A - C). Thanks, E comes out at 1.043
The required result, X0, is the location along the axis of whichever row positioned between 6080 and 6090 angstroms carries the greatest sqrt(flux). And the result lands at 6088.86 angstroms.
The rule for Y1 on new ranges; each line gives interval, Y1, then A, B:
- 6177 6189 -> 21.7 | 10.9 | 0.17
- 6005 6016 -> 22.2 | 11.2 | 0.30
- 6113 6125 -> 21.9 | 11.0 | 0.16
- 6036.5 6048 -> 22.5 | 11.4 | 0.37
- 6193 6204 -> 21.1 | 10.7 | 0.18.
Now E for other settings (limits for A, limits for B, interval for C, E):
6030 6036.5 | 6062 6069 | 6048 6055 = 1.032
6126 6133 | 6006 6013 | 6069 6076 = 1.034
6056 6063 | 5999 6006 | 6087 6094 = 1.044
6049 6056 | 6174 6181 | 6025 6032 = 1.040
